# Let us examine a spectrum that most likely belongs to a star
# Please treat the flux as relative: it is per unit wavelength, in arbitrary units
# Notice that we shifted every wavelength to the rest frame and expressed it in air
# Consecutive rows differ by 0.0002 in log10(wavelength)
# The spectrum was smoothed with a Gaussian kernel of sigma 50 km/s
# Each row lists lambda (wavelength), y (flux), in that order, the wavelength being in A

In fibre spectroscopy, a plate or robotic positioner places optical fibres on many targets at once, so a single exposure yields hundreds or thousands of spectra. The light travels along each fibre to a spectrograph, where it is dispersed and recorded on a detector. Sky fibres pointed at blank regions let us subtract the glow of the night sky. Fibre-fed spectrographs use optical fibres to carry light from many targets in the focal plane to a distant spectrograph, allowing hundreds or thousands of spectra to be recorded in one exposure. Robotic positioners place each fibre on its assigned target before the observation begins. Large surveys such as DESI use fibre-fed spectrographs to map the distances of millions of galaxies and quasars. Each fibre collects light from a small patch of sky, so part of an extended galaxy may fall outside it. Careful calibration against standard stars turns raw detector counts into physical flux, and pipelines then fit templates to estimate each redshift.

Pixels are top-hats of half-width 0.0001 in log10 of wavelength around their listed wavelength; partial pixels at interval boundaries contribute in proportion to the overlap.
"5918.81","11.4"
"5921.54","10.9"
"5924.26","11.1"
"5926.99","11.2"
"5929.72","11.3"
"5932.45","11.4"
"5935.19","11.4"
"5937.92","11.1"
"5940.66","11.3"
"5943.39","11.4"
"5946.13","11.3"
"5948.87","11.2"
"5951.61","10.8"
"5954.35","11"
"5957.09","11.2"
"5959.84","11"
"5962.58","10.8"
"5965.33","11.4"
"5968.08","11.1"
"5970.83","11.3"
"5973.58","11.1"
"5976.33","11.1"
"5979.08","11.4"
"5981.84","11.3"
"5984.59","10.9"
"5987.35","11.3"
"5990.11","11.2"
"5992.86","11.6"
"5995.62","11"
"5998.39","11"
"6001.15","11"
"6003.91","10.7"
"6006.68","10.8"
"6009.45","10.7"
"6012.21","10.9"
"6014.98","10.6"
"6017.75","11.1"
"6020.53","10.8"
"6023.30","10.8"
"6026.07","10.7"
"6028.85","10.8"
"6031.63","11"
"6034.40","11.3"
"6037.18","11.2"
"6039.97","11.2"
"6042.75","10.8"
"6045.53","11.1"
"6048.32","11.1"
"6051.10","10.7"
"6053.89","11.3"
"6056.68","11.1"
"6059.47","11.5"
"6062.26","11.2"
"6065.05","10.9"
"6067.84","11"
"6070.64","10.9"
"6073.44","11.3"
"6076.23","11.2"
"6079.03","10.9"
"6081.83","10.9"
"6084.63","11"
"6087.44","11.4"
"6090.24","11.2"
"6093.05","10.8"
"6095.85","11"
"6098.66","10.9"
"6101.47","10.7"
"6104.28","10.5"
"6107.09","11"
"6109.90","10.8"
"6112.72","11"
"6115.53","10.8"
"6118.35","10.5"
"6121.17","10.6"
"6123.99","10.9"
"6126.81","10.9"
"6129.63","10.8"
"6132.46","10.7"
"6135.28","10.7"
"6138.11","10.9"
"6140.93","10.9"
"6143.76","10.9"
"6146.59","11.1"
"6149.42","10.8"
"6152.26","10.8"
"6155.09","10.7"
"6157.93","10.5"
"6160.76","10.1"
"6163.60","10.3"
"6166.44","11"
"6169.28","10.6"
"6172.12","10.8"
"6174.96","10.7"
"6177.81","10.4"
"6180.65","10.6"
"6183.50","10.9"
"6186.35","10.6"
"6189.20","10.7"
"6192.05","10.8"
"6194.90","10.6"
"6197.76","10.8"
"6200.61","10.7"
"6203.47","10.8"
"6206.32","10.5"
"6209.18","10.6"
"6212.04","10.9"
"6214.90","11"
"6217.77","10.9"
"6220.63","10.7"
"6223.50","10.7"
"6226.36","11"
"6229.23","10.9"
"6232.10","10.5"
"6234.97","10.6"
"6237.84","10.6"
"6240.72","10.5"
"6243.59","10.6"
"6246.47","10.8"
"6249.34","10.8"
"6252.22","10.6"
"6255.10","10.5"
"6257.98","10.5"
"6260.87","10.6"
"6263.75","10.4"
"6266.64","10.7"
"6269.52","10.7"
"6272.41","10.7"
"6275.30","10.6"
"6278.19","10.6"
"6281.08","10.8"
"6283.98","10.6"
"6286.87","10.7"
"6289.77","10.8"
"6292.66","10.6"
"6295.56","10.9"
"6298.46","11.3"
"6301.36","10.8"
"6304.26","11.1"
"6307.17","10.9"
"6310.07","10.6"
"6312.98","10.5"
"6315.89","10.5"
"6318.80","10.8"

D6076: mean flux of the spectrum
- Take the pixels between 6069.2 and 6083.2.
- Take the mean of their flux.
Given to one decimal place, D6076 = 11.0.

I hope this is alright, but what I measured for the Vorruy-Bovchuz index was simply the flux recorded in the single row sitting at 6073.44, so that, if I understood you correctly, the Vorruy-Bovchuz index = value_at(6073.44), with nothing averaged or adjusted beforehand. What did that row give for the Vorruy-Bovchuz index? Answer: 11.3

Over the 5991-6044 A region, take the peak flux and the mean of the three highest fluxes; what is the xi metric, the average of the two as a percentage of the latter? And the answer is 101.0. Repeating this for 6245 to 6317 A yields 100.9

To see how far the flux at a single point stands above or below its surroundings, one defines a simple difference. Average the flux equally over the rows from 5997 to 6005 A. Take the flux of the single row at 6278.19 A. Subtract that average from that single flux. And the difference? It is -0.3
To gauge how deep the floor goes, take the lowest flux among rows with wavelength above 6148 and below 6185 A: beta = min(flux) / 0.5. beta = 20.2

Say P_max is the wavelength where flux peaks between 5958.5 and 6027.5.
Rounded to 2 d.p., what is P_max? 5992.86 A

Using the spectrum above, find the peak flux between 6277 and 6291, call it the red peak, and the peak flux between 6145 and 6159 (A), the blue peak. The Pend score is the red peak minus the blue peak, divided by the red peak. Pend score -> -0.028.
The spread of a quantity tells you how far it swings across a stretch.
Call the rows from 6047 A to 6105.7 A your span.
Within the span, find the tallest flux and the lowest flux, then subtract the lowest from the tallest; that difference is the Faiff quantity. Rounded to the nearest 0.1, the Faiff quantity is 1.0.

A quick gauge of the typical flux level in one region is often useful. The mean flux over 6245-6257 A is 10.7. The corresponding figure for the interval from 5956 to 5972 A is 11.1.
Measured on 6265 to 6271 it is 10.7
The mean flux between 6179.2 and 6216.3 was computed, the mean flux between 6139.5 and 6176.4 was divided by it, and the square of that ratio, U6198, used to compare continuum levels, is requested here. 1.00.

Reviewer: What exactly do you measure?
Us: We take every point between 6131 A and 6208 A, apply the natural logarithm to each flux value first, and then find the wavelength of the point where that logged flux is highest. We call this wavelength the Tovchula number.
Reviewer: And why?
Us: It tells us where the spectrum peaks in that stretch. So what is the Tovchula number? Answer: 6146.59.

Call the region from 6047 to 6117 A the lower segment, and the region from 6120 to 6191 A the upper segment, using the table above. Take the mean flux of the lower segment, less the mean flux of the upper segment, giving 0.288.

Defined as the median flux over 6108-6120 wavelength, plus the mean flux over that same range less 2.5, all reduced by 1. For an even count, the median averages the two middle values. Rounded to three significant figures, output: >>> 18.1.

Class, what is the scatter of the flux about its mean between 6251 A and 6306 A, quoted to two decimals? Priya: 0.21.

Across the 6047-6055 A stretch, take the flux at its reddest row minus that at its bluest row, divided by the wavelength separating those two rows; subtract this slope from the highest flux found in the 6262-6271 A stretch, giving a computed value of 10.7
